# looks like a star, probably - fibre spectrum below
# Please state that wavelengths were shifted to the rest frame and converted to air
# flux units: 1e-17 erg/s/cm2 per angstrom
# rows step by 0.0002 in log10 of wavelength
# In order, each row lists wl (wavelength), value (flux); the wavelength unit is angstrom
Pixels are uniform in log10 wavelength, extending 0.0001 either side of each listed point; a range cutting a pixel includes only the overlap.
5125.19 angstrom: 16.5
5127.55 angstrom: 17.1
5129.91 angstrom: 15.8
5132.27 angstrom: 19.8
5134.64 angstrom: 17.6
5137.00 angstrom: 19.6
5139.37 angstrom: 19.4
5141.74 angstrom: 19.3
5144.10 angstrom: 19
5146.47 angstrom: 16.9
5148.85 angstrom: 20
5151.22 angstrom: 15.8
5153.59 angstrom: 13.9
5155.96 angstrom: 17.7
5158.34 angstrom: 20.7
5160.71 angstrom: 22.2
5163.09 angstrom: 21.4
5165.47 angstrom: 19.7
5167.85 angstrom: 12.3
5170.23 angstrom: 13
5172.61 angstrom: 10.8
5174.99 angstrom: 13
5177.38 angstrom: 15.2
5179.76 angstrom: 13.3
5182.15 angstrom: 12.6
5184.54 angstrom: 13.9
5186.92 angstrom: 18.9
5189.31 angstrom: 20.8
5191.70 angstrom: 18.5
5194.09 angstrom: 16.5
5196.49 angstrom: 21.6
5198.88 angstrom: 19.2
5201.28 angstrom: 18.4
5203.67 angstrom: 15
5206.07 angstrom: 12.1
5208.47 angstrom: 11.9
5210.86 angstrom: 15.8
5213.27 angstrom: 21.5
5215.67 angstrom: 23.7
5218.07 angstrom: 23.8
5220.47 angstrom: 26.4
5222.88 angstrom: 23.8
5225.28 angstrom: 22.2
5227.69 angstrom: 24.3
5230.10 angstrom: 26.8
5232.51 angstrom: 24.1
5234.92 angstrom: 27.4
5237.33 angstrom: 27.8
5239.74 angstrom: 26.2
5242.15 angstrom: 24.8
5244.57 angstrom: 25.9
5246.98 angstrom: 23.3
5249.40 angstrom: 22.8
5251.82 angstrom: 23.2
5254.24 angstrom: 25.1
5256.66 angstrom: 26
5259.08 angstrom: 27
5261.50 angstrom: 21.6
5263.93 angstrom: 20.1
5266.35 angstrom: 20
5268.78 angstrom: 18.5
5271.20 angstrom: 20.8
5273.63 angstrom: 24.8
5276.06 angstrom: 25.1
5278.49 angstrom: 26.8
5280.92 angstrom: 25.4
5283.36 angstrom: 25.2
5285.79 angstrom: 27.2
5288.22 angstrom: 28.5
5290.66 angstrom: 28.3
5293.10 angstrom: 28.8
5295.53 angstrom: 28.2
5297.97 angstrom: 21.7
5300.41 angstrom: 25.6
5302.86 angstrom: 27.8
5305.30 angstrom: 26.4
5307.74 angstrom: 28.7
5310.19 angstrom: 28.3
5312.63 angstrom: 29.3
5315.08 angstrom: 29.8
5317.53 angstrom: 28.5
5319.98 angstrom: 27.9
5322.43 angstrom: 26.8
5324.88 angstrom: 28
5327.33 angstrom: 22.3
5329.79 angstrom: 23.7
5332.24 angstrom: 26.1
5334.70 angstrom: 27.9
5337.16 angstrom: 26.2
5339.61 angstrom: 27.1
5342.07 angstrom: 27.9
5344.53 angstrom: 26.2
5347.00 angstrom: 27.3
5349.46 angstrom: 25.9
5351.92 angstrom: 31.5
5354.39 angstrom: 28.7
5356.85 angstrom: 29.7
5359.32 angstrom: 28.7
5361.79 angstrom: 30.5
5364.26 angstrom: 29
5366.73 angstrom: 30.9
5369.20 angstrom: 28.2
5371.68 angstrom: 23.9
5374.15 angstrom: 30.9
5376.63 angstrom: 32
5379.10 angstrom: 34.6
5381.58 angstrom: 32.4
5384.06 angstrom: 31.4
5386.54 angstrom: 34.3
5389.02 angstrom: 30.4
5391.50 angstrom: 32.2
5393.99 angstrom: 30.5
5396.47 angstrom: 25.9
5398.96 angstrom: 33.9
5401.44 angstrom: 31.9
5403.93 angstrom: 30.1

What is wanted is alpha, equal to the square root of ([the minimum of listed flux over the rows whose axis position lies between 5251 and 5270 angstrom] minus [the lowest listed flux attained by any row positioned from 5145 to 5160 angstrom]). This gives 2.1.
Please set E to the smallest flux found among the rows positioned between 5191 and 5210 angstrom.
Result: 11.9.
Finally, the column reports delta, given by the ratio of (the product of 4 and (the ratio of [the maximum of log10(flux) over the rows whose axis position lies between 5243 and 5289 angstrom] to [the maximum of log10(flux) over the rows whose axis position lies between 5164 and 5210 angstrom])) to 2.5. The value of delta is 1.74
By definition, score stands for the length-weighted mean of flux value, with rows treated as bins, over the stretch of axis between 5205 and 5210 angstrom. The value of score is 12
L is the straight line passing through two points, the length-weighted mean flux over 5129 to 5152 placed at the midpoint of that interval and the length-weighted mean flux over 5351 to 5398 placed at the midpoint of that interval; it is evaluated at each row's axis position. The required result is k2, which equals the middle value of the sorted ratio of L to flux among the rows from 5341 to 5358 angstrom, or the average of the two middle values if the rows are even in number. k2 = 1.03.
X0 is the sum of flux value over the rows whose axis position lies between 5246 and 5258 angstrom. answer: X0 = 120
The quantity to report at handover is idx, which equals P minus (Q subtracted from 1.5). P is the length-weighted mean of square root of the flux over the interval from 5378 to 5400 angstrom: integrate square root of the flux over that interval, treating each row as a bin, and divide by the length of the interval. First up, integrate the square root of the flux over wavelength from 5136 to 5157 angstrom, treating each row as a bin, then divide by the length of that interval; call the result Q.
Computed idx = 8.4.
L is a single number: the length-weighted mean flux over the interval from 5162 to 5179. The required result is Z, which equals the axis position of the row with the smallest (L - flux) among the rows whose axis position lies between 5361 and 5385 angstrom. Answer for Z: 5379.10 angstrom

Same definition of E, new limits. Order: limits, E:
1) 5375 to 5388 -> 31.4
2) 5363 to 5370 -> 28.2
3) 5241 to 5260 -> 22.8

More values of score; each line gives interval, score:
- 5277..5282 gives 26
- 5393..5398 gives 28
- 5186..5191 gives 20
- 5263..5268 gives 20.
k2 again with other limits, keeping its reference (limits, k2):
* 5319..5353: 1.06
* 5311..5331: 0.99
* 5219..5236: 0.94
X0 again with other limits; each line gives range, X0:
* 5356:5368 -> 149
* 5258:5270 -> 107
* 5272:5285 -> 127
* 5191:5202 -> 94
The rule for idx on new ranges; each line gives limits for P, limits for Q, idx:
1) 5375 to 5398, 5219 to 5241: 9.2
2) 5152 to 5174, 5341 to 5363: 7.9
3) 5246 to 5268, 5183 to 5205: 7.5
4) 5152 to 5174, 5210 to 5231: 7.4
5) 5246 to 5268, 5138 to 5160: 7.6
